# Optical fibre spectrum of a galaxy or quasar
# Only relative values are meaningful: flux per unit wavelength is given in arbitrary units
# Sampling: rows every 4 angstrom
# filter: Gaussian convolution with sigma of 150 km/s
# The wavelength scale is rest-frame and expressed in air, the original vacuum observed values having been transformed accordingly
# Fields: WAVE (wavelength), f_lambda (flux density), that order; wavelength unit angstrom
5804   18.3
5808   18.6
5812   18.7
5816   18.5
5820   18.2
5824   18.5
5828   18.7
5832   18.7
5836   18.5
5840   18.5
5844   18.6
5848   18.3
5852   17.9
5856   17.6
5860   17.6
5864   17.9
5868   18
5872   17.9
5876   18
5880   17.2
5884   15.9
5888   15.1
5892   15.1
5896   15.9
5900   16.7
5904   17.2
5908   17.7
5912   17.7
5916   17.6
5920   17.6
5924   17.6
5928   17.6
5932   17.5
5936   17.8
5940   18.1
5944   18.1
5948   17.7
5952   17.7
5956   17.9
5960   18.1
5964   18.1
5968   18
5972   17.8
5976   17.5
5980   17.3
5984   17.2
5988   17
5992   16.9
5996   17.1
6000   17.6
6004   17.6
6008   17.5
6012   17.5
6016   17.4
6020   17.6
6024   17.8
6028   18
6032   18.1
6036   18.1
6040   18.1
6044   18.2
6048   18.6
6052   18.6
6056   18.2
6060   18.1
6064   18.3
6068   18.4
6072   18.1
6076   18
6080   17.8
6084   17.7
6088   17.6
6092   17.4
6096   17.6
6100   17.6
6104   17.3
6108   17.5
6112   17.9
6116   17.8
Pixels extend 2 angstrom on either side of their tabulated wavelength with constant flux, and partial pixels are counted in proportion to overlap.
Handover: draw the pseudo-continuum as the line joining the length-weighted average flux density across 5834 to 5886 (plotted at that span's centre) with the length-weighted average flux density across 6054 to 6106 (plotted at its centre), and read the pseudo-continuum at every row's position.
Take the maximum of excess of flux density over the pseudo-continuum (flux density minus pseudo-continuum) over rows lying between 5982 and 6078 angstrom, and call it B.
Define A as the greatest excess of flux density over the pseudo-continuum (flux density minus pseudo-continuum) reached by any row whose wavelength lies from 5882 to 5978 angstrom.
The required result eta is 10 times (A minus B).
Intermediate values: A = 0.3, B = 0.7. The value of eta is -5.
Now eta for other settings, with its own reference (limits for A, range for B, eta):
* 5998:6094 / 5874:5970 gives 5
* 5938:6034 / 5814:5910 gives -6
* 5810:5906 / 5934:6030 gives 6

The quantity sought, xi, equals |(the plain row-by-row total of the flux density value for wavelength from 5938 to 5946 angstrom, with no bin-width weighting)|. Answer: 36.2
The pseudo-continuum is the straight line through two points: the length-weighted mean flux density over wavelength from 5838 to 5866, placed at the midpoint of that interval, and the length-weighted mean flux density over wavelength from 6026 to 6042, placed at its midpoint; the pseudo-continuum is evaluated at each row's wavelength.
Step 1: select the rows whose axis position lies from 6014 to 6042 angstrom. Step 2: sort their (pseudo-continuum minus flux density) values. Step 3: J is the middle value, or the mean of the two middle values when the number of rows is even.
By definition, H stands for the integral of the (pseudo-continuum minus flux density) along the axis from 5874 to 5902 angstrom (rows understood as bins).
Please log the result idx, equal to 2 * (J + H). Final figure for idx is 100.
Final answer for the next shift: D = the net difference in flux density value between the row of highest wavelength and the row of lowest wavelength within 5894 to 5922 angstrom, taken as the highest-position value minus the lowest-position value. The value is 1.7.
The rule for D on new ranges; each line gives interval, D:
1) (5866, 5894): -2.9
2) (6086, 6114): 0.3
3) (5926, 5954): 0.1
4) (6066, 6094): -1.0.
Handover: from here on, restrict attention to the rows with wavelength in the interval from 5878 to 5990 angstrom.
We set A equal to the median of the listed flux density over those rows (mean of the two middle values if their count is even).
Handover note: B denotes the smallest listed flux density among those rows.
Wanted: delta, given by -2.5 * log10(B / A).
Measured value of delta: 0.166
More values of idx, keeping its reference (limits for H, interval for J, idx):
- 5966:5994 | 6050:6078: 38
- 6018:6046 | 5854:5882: 5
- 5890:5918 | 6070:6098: 69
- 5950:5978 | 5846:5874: 11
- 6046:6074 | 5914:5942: -13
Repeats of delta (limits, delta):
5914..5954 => 0.009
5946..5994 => 0.050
